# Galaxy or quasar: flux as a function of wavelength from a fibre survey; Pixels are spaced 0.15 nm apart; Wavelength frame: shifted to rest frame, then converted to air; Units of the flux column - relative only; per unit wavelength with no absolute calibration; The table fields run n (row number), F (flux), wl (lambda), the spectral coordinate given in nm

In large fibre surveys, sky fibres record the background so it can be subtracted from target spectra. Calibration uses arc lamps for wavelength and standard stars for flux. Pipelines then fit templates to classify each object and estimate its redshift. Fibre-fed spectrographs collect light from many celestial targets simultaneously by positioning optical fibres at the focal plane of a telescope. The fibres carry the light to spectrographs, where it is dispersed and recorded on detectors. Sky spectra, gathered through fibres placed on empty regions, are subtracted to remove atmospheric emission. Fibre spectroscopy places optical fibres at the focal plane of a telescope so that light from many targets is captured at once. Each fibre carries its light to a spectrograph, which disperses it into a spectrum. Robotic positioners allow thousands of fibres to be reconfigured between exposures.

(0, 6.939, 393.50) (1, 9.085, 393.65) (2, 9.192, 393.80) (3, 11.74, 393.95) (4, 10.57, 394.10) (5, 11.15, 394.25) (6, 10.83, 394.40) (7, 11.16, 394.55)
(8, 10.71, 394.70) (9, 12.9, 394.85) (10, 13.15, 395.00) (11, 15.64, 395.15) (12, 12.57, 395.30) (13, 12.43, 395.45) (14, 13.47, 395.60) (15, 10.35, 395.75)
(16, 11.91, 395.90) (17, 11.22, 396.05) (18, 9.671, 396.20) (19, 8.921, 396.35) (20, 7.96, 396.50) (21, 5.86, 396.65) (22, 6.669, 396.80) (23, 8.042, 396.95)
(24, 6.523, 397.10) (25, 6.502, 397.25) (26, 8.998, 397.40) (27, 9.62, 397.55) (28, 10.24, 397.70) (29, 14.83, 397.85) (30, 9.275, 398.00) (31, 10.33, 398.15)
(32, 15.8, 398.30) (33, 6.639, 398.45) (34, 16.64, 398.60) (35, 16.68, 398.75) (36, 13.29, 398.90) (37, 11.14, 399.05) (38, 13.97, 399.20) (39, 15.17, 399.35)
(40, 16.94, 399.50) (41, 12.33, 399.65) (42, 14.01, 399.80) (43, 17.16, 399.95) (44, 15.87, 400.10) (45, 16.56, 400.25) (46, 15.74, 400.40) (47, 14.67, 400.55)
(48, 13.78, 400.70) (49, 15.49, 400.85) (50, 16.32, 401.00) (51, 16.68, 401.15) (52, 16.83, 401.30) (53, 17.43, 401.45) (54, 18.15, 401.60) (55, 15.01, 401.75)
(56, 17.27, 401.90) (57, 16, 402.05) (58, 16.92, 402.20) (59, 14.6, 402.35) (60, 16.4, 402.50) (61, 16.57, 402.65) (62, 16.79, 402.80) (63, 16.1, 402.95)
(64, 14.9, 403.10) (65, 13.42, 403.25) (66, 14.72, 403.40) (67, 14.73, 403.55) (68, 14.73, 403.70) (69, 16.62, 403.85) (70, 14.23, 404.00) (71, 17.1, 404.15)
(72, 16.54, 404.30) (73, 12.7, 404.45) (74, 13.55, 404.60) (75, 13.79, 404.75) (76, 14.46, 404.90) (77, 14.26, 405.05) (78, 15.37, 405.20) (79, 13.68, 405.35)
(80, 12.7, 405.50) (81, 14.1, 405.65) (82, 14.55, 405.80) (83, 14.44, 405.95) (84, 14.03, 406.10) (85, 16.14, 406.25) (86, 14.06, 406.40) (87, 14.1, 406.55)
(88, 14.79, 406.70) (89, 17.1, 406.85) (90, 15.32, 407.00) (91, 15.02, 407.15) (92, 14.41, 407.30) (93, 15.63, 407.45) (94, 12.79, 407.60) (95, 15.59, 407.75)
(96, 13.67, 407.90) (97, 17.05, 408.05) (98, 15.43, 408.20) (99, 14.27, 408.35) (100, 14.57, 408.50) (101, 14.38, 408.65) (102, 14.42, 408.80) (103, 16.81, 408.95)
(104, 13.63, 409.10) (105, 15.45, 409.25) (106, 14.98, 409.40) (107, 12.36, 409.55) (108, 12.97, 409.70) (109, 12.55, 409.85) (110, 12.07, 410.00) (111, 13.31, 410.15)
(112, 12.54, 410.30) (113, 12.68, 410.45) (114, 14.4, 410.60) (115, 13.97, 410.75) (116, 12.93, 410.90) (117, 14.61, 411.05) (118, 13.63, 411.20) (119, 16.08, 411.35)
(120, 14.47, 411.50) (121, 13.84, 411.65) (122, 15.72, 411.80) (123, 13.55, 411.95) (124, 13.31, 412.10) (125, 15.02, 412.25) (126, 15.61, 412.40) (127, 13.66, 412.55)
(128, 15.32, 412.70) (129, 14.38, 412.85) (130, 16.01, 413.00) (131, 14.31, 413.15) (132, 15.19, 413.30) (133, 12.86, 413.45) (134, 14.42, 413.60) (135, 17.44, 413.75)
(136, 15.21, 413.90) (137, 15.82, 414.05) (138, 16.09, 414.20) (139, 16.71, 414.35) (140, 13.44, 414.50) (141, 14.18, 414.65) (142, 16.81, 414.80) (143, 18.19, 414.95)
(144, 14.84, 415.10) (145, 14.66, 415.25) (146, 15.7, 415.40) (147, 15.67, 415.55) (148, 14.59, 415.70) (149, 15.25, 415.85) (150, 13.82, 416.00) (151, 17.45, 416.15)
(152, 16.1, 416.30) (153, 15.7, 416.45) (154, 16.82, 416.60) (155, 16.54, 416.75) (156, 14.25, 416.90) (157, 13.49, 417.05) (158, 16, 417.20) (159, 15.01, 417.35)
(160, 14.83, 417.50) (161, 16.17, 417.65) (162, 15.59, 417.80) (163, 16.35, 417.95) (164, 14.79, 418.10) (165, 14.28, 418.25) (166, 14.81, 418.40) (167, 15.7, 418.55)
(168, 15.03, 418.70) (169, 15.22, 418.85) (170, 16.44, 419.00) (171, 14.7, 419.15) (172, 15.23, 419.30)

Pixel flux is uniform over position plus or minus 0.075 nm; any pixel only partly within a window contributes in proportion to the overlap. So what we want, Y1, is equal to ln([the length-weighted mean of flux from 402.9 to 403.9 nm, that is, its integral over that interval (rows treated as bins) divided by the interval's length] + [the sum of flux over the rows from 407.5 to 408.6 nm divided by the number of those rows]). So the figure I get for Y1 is 3.39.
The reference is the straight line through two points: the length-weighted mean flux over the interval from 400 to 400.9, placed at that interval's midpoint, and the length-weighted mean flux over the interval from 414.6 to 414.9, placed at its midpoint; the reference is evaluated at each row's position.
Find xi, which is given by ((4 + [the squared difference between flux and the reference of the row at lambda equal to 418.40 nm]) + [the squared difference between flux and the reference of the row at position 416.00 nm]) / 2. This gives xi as 5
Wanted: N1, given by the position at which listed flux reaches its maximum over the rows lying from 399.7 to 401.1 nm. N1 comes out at 399.95 nm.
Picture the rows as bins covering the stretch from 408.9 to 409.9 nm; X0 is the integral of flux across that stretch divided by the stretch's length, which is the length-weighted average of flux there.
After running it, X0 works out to 14.1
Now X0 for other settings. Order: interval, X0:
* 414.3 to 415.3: 15.5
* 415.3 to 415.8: 15.3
